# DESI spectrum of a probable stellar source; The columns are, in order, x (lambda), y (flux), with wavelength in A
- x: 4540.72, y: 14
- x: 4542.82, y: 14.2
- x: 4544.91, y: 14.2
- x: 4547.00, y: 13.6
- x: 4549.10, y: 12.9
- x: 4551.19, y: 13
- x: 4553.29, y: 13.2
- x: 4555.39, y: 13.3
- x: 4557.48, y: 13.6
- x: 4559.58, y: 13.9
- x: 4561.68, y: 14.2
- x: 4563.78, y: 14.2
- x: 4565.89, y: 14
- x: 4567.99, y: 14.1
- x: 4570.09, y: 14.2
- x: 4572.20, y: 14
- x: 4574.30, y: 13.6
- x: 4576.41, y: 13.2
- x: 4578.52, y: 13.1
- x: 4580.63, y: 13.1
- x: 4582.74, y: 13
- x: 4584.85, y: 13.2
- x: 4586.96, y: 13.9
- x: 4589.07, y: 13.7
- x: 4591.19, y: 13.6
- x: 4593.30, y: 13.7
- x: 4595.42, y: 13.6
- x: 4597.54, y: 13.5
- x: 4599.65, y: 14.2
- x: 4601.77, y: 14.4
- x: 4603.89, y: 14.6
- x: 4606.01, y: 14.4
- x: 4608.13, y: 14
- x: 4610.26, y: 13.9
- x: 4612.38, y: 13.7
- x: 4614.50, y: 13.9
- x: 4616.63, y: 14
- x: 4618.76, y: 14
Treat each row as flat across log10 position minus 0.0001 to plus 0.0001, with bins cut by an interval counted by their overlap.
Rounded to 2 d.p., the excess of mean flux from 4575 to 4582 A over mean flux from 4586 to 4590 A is -0.67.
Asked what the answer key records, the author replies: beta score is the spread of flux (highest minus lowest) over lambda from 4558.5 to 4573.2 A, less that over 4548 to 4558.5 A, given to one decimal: -0.4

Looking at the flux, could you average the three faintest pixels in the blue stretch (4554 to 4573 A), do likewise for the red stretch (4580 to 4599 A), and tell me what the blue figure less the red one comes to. 0.5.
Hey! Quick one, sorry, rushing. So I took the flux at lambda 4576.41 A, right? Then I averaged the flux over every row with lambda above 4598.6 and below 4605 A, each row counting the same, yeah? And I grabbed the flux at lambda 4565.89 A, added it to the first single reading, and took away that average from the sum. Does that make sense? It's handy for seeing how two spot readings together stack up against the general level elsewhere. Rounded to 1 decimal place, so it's 12.8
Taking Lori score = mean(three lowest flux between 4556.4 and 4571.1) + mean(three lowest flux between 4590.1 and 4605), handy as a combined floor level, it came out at 27.4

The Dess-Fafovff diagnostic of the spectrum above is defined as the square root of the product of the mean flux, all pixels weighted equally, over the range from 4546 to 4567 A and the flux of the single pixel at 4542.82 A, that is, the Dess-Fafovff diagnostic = 13.9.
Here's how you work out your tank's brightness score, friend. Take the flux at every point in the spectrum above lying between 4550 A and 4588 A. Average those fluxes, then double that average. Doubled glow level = 27.20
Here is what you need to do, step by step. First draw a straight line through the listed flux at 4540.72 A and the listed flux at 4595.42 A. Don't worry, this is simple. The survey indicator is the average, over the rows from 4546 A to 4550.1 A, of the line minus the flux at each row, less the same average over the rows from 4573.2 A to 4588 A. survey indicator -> 0.3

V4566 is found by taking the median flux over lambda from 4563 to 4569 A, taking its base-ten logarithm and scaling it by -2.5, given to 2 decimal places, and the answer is -2.87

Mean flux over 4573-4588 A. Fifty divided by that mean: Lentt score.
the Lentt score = 3.76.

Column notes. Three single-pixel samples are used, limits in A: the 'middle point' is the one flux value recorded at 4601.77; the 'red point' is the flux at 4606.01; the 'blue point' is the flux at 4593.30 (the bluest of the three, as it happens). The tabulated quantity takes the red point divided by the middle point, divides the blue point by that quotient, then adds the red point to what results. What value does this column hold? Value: 28.1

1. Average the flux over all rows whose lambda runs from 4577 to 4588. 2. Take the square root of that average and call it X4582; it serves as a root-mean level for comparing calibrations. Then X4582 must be 3.64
